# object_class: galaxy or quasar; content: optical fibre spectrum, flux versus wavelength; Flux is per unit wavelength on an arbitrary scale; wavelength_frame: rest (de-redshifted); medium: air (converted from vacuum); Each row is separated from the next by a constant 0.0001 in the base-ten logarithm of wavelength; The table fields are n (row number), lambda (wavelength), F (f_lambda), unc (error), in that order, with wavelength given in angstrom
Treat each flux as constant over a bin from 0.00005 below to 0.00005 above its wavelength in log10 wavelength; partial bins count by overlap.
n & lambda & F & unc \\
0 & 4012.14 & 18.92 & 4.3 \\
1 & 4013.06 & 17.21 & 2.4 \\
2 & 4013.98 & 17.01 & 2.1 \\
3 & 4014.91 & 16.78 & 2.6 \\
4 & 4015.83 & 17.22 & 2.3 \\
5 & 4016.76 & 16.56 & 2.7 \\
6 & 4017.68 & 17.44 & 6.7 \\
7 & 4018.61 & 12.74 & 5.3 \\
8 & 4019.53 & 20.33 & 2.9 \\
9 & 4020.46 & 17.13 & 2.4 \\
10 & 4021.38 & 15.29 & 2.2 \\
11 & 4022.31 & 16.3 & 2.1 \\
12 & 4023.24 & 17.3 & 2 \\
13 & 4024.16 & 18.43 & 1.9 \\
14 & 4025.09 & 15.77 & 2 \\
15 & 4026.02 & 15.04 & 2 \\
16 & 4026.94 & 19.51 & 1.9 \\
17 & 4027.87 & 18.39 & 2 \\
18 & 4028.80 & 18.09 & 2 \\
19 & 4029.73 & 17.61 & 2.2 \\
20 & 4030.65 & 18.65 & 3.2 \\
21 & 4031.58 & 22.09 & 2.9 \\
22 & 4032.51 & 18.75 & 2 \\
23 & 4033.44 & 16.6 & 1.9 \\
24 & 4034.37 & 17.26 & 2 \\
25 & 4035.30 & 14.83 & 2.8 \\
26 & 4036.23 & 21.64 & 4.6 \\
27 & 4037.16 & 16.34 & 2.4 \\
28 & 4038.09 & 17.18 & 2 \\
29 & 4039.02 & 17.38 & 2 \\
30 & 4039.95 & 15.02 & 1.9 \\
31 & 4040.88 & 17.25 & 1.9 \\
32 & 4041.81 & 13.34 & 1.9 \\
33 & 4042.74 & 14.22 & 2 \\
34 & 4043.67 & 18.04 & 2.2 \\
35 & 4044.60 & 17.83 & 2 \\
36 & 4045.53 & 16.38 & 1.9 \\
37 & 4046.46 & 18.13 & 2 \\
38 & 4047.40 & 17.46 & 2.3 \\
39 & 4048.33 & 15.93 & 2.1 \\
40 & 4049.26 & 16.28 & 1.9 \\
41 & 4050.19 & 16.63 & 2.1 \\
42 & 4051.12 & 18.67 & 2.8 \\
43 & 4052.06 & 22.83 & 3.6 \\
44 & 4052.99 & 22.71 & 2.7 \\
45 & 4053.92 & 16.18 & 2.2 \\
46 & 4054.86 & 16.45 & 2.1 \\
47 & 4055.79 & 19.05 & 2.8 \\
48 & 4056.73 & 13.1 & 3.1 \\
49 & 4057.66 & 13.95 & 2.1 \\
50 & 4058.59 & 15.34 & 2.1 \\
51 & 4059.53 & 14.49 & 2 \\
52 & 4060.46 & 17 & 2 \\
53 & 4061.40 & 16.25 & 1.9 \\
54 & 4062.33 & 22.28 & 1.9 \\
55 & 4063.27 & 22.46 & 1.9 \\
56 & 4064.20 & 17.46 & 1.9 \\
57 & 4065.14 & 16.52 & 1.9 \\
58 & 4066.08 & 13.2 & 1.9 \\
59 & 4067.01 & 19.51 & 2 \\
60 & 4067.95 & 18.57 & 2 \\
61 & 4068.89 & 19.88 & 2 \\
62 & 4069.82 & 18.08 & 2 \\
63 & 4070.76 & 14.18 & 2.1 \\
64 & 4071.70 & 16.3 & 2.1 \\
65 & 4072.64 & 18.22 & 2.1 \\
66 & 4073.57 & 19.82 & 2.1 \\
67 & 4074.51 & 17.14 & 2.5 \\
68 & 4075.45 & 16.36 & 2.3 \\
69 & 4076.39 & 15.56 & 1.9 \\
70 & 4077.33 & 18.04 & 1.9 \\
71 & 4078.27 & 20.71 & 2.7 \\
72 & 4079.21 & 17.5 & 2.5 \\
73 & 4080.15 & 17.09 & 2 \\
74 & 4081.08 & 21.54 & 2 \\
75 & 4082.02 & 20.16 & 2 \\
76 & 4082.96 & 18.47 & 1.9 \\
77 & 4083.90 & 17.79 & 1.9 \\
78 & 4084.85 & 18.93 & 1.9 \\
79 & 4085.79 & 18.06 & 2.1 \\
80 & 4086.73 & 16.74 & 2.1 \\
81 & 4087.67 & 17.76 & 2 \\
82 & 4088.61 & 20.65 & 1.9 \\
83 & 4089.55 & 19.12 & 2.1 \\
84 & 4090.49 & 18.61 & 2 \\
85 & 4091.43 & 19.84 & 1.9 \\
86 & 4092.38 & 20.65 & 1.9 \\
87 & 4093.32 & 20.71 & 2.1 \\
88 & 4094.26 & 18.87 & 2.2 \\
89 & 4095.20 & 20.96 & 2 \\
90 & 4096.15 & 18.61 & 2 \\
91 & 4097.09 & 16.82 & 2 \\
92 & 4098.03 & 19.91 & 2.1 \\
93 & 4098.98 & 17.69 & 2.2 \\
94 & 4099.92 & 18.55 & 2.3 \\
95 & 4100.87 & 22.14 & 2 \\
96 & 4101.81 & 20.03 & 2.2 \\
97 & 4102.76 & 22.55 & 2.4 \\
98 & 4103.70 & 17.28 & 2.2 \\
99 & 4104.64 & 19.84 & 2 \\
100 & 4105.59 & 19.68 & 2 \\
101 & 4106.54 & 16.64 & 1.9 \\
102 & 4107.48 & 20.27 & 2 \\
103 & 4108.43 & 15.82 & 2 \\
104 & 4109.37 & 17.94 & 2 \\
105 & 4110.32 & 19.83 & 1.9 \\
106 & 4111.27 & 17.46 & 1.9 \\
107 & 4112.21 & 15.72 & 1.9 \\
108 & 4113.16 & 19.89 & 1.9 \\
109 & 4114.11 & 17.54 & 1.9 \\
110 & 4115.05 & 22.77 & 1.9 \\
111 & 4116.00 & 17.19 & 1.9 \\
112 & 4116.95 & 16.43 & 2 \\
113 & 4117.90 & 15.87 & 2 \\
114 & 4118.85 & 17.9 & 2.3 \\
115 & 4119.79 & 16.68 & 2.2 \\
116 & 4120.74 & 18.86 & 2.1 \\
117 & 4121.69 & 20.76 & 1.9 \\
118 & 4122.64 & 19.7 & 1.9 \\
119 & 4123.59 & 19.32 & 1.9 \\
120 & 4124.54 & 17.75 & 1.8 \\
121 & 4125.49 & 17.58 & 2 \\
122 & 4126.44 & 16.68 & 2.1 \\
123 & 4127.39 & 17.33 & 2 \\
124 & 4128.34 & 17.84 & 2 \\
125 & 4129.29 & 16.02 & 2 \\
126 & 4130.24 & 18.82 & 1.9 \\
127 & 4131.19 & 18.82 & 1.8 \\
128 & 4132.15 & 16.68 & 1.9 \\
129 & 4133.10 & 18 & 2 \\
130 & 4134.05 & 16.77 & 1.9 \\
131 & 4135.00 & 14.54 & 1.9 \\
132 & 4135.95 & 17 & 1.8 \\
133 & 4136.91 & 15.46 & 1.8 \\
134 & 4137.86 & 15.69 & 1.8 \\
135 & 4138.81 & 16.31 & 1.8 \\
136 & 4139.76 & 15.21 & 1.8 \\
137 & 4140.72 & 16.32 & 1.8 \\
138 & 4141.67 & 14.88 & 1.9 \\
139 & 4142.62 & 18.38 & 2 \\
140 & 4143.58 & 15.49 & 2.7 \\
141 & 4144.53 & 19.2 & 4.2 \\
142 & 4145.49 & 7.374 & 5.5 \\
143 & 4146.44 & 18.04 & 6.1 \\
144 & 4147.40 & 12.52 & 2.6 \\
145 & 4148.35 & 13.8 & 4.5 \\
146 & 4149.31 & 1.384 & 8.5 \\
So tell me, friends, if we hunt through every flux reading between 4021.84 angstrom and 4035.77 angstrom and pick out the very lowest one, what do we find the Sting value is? 14.83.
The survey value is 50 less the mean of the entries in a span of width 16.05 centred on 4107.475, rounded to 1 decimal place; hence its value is 30.9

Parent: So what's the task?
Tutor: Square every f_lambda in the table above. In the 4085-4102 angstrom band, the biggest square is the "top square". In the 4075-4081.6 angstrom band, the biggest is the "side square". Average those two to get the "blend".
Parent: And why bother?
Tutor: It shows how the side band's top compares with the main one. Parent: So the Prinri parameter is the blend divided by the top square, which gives 0.97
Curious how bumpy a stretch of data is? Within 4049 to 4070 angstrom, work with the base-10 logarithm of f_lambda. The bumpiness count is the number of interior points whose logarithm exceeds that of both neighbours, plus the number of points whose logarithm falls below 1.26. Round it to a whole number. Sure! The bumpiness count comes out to 21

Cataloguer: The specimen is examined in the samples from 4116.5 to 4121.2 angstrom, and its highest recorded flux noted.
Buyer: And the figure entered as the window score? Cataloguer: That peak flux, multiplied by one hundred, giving 1886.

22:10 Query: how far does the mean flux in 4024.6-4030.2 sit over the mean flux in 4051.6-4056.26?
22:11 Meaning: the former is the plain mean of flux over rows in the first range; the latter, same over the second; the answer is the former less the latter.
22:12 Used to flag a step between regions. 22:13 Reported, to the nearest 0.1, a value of -2.0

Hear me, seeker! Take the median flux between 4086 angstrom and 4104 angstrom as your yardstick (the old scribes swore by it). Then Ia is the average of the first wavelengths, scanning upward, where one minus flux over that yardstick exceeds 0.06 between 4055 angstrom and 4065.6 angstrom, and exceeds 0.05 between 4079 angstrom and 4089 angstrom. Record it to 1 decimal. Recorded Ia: 4068.0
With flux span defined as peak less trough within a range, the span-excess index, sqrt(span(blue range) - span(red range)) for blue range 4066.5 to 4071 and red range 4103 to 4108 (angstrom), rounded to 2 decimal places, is 1.44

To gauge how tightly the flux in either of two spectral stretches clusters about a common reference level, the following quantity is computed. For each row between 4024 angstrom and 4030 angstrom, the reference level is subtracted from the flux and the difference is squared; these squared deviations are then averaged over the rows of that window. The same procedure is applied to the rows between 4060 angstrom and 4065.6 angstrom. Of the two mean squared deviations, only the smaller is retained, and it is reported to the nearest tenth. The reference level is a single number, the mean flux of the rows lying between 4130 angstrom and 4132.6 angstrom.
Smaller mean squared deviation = 2.5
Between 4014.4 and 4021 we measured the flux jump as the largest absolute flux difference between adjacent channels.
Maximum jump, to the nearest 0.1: 7.6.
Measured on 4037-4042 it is 3.9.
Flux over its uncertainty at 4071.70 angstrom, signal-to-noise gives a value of 7.76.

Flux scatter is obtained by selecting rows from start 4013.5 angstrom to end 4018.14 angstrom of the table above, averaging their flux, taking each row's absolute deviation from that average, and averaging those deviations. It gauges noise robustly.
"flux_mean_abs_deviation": 0.27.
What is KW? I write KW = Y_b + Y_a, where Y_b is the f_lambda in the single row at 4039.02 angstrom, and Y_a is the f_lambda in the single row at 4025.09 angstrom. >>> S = 33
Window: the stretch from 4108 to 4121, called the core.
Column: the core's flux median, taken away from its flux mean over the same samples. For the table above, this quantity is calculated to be 0.35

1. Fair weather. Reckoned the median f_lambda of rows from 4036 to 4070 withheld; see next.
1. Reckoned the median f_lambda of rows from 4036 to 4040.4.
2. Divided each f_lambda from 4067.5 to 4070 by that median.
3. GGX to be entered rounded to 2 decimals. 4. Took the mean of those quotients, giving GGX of 1.10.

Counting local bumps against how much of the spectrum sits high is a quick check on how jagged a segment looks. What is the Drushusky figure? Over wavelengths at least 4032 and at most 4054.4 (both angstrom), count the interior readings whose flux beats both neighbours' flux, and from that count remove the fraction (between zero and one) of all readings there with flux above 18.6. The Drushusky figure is 6.8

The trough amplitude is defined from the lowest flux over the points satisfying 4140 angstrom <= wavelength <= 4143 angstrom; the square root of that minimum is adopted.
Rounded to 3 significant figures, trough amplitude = 3.86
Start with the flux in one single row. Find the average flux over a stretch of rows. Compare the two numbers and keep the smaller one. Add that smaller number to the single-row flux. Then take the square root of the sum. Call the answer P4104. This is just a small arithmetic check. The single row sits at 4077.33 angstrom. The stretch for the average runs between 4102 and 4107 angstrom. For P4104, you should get 6.01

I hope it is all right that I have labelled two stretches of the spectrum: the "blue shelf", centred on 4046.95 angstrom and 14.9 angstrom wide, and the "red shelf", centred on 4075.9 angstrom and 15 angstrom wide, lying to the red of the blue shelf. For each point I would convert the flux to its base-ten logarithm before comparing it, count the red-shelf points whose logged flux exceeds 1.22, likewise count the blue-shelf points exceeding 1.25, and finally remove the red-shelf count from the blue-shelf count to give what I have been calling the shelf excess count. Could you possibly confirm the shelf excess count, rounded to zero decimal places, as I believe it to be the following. -6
